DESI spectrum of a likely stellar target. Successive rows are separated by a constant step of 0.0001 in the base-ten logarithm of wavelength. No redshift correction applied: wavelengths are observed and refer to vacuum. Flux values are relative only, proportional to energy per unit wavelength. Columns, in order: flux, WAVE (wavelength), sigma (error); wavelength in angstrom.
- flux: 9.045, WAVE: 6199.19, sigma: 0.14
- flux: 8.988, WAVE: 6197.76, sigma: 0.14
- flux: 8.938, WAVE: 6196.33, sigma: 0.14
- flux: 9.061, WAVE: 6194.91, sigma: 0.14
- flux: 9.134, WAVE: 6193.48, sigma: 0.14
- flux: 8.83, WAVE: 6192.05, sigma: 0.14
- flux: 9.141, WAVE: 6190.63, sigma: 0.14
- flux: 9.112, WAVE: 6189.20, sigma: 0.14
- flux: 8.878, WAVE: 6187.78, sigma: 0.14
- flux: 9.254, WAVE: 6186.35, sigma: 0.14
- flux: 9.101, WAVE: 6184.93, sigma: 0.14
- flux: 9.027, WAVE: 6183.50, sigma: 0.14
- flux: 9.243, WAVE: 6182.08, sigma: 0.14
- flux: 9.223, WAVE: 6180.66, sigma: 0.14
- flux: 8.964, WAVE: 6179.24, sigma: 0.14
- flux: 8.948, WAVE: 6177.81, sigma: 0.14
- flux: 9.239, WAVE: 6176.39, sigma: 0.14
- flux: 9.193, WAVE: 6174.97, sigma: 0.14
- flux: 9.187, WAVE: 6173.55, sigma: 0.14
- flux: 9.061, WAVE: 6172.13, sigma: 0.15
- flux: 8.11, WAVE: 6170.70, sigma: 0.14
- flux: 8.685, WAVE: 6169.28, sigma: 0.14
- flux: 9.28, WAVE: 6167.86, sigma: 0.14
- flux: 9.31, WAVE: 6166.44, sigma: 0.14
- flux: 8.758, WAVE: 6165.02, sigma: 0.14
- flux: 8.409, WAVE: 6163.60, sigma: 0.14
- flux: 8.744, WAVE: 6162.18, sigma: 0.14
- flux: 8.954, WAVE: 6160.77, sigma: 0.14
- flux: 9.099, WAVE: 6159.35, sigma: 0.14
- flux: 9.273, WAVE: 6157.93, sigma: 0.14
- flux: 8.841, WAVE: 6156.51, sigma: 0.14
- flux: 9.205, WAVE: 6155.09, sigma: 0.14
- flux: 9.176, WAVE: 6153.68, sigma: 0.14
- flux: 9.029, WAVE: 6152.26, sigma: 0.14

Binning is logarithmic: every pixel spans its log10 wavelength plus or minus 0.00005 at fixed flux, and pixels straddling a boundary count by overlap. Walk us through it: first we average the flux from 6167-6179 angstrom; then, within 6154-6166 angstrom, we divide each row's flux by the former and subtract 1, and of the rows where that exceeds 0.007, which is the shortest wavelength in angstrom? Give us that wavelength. 6155.09 angstrom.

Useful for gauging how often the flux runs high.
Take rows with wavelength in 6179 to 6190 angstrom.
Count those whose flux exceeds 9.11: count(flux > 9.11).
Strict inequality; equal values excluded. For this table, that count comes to 4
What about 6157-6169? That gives 3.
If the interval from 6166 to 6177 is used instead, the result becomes 5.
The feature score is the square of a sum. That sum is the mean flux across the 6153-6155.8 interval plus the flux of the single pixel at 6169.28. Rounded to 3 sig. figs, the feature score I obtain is 320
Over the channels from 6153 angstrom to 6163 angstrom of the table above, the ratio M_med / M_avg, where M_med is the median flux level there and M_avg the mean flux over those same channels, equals 1.006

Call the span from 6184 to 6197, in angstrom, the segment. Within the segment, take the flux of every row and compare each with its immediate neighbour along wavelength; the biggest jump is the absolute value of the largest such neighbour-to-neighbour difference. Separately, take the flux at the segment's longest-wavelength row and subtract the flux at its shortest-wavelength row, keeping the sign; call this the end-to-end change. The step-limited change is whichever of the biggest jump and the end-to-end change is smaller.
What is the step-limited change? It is -0.16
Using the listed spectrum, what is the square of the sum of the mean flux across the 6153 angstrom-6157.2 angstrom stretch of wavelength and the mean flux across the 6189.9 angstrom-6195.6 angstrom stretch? 328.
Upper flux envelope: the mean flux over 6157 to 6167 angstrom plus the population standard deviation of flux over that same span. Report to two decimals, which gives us 9.23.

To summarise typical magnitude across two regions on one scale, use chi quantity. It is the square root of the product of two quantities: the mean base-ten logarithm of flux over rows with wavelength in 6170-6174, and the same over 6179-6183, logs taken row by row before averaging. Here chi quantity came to 0.952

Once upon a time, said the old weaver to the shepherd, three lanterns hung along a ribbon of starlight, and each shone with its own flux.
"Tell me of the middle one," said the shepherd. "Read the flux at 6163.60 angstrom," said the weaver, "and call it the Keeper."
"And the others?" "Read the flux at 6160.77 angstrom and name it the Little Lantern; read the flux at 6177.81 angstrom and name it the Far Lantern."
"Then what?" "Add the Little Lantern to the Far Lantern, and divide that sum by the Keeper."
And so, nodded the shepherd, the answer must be 2.13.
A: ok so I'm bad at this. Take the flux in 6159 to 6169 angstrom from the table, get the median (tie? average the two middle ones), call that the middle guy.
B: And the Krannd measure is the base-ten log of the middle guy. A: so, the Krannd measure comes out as 0.952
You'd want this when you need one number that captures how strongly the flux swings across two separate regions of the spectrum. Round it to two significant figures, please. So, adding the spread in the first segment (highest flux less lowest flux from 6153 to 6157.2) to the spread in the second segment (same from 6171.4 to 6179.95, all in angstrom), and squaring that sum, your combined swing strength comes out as 0.43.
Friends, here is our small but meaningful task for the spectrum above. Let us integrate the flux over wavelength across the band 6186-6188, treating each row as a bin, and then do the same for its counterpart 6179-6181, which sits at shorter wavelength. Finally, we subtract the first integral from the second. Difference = 0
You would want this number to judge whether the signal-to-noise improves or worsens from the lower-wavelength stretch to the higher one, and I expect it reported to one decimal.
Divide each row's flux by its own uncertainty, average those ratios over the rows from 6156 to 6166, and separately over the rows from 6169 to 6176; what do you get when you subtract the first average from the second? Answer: -1.0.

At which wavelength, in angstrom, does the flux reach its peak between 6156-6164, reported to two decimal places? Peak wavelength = 6157.93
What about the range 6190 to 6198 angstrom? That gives 6190.63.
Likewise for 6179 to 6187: 6186.35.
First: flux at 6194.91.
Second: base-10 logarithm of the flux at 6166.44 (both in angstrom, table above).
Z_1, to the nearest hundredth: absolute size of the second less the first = 8.09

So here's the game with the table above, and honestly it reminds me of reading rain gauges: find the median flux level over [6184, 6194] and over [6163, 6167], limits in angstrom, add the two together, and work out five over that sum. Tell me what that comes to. 0.280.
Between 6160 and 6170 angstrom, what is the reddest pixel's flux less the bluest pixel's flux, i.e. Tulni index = -0.27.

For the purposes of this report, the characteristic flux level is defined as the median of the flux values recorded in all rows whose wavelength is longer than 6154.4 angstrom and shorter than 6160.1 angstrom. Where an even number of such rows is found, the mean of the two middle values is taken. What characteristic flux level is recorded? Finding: 9.15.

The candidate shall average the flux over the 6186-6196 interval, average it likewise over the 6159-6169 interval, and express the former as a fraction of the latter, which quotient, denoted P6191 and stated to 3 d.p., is 1.014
